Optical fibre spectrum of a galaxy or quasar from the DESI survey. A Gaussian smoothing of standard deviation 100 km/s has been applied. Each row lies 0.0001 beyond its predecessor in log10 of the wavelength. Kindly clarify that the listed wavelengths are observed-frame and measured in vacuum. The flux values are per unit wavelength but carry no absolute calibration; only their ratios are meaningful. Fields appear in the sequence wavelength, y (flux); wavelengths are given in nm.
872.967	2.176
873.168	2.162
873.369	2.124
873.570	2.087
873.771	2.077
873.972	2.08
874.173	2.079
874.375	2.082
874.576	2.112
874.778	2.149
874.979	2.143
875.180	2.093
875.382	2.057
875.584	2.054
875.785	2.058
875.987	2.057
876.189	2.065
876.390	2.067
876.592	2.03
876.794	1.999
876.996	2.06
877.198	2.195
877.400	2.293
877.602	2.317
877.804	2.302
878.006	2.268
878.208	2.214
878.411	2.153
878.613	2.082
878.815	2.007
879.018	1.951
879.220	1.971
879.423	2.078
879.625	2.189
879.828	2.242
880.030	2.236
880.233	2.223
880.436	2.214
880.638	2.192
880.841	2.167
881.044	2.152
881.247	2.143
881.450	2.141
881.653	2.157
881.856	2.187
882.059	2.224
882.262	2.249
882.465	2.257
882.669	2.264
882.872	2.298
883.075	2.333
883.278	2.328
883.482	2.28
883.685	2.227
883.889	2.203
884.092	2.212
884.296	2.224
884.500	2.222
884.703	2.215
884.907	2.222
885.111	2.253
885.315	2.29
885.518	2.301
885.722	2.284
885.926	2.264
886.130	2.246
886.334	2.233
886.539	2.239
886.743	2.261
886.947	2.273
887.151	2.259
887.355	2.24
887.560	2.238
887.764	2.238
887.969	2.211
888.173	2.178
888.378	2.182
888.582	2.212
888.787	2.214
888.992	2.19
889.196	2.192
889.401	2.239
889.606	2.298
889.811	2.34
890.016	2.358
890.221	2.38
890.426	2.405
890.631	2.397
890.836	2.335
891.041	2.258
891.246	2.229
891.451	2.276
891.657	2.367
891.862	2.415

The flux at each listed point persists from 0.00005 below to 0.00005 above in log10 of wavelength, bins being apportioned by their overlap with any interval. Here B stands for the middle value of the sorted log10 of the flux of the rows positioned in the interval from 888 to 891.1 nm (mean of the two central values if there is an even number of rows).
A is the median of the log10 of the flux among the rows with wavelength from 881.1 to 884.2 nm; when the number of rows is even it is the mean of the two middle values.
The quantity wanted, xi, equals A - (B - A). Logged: 0.342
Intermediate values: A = 0.348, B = 0.354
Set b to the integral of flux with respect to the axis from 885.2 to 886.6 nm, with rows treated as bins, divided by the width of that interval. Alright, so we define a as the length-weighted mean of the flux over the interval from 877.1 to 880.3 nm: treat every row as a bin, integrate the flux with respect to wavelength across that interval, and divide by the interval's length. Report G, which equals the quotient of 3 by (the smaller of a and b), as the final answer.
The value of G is 1.38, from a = 2.17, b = 2.27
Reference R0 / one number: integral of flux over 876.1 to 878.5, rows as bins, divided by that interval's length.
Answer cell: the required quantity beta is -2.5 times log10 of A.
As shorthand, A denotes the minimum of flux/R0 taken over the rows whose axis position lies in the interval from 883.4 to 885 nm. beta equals -0.02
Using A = 1.018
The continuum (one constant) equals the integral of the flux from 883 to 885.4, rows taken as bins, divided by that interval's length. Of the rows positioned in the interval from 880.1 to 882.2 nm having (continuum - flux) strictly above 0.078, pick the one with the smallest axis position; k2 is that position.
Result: 880.841 nm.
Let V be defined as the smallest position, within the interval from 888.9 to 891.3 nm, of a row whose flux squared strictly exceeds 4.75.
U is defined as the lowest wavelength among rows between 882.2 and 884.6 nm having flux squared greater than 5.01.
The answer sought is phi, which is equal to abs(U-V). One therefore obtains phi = 6.73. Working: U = 882.262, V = 888.992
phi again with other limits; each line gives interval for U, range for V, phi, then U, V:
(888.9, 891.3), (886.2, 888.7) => 3.07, 889.401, 886.334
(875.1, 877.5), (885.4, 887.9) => 8.12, 877.400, 885.518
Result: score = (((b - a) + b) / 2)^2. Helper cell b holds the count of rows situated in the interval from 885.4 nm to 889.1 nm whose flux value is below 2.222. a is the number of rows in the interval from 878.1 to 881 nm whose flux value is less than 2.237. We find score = 0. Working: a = 13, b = 6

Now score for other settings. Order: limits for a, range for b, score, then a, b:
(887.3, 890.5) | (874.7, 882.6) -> 650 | 7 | 29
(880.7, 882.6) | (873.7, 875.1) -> 12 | 7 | 7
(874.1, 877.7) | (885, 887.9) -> 64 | 16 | 0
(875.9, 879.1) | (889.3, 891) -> 36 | 12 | 0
